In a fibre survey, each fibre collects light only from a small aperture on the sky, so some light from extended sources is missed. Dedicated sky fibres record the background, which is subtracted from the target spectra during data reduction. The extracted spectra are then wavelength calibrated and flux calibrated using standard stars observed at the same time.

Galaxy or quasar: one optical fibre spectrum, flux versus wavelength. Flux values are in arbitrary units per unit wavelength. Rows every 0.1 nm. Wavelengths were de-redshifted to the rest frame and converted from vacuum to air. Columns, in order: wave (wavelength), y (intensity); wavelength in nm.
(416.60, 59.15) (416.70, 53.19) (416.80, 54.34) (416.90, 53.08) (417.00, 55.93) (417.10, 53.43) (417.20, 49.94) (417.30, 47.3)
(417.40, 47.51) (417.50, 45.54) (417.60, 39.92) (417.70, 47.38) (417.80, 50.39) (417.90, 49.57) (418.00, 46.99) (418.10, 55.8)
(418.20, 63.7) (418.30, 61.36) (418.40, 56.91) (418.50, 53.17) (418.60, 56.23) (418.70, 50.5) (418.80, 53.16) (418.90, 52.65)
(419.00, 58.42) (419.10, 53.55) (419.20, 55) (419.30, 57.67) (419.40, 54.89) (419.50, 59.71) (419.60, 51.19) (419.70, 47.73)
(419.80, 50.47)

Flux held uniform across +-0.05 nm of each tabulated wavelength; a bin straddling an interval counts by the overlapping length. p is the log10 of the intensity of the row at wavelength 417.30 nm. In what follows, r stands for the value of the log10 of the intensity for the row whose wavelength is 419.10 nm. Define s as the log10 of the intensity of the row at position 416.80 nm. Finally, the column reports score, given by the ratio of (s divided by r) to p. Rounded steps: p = 1.67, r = 1.73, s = 1.74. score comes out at 0.60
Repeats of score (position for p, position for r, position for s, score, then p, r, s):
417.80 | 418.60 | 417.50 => 0.56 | 1.70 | 1.75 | 1.66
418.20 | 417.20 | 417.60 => 0.52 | 1.80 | 1.70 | 1.60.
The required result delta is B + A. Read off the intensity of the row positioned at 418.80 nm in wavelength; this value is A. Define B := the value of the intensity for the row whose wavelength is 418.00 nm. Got 100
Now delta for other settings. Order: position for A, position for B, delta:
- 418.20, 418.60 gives 120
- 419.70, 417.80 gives 98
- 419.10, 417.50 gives 99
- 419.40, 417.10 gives 108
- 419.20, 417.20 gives 105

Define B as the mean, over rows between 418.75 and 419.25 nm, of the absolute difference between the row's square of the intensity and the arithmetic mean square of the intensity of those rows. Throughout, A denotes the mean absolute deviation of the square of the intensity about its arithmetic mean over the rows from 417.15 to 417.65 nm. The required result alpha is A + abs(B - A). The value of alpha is 285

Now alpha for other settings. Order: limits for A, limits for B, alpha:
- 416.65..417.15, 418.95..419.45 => 192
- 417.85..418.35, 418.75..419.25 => 1075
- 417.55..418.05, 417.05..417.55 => 260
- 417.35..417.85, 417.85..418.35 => 633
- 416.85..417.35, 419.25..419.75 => 409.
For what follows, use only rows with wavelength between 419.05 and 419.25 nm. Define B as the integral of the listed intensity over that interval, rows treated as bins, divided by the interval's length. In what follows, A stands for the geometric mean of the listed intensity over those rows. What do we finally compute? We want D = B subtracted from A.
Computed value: -0.005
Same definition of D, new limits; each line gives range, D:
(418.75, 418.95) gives -0.001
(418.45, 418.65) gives -0.021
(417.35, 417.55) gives -0.010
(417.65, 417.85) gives -0.023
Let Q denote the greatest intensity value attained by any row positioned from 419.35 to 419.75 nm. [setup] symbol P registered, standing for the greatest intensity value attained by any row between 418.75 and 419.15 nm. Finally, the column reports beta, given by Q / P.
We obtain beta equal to 1.02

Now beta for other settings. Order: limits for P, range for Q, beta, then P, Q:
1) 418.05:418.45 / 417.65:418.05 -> 0.79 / 63.7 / 50.39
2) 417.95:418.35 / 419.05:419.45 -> 0.91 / 63.7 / 57.67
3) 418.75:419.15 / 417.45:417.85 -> 0.86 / 58.42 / 50.39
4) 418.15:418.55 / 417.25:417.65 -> 0.75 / 63.7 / 47.51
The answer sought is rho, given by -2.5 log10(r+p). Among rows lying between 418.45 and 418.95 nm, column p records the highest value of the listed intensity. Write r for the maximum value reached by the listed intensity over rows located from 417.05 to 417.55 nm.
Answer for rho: -5.10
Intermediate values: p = 56.23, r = 53.43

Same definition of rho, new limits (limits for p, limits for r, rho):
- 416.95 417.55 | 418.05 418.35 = -5.19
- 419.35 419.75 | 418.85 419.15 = -5.18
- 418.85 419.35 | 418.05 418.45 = -5.22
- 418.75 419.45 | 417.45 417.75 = -5.06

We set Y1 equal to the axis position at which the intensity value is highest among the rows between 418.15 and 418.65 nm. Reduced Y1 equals 418.20 nm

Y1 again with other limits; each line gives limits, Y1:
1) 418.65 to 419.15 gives 419.00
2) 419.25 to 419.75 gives 419.50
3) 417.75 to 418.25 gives 418.20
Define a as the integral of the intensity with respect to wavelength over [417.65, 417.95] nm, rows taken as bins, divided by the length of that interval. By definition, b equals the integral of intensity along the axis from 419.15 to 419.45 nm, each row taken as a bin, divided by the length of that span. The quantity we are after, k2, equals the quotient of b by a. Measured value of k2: 1.14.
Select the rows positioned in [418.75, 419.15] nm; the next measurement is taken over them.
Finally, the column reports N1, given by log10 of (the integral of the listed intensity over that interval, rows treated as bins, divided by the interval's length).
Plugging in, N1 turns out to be 1.74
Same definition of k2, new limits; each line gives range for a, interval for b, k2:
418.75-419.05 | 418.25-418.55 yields 1.04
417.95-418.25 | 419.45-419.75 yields 0.95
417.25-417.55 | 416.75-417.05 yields 1.16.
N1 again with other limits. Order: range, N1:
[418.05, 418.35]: 1.78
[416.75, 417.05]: 1.74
